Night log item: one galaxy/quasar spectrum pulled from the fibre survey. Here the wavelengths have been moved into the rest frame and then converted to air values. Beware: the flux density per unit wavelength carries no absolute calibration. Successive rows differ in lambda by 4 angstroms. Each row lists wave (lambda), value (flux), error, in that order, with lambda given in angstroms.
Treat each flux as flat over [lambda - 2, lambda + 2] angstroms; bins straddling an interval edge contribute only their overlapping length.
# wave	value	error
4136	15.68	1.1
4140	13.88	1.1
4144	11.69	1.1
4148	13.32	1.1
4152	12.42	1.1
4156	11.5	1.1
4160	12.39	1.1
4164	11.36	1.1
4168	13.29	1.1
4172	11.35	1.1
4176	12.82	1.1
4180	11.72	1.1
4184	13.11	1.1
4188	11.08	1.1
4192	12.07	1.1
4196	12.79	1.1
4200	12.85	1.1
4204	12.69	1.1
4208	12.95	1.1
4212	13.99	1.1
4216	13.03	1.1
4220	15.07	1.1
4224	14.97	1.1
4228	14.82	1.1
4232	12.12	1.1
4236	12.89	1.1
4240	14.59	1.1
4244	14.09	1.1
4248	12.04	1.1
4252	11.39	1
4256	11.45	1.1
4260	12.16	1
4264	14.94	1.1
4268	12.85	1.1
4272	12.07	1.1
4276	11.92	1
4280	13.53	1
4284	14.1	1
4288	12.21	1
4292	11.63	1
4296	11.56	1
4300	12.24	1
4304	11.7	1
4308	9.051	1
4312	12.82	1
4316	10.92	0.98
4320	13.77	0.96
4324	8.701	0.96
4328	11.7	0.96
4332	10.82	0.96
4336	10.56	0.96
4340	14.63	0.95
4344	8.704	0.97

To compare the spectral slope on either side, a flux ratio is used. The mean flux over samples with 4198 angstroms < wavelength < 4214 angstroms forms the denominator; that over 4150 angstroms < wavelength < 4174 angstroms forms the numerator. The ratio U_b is 0.919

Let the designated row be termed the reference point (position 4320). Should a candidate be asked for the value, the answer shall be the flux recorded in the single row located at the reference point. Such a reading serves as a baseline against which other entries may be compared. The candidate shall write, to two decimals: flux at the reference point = 13.77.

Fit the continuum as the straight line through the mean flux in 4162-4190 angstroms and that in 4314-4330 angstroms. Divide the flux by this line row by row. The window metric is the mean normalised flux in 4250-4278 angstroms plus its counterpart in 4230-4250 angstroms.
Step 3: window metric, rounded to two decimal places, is 2.19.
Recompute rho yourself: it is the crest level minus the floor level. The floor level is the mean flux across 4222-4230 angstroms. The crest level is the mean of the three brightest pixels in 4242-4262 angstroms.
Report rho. -2.1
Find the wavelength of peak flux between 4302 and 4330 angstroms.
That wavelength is 4320 angstroms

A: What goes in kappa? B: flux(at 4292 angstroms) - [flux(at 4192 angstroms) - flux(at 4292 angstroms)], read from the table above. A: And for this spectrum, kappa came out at 11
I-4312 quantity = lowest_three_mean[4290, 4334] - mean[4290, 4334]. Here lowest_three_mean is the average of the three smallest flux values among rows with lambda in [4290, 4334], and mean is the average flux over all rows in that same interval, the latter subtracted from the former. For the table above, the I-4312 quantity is -1.8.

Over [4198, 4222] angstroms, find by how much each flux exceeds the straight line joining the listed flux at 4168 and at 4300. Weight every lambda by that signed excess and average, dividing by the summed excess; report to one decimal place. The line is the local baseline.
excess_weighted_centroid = 4220.0 angstroms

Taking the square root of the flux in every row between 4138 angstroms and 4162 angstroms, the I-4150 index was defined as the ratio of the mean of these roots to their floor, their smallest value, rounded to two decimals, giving 1.04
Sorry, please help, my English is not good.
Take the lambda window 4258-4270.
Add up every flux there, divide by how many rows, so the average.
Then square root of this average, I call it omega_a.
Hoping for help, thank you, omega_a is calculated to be 3.65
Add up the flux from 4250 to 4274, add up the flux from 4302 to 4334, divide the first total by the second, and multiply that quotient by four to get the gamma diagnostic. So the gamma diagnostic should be 3.3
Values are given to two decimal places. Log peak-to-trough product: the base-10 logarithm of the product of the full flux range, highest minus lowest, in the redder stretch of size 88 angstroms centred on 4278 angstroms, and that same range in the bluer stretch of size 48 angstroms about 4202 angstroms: 1.37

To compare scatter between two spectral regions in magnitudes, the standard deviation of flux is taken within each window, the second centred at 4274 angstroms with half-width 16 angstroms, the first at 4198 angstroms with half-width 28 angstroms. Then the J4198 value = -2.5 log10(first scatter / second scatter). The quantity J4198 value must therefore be -0.1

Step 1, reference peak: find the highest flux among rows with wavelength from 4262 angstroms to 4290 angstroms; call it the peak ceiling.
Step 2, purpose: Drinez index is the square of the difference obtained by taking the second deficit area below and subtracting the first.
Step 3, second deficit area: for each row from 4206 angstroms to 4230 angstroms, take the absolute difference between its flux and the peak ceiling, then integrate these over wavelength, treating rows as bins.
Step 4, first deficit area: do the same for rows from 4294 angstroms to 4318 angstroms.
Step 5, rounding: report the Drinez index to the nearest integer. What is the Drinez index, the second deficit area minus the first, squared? 4209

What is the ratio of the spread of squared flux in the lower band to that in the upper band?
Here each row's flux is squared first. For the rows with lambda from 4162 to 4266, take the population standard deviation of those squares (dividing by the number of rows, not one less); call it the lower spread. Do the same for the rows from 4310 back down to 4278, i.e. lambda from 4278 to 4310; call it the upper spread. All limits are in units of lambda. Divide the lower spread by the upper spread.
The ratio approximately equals 0.98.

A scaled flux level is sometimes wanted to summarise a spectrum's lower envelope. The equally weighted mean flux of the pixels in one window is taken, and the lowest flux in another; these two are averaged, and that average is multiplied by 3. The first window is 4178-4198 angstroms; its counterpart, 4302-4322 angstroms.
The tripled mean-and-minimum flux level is 32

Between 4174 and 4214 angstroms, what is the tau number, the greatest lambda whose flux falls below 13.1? 4208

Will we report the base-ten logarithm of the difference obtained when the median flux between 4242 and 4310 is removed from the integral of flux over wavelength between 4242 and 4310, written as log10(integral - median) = 2.9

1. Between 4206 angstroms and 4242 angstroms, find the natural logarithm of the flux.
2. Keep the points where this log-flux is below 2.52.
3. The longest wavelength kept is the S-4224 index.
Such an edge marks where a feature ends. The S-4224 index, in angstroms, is 4232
